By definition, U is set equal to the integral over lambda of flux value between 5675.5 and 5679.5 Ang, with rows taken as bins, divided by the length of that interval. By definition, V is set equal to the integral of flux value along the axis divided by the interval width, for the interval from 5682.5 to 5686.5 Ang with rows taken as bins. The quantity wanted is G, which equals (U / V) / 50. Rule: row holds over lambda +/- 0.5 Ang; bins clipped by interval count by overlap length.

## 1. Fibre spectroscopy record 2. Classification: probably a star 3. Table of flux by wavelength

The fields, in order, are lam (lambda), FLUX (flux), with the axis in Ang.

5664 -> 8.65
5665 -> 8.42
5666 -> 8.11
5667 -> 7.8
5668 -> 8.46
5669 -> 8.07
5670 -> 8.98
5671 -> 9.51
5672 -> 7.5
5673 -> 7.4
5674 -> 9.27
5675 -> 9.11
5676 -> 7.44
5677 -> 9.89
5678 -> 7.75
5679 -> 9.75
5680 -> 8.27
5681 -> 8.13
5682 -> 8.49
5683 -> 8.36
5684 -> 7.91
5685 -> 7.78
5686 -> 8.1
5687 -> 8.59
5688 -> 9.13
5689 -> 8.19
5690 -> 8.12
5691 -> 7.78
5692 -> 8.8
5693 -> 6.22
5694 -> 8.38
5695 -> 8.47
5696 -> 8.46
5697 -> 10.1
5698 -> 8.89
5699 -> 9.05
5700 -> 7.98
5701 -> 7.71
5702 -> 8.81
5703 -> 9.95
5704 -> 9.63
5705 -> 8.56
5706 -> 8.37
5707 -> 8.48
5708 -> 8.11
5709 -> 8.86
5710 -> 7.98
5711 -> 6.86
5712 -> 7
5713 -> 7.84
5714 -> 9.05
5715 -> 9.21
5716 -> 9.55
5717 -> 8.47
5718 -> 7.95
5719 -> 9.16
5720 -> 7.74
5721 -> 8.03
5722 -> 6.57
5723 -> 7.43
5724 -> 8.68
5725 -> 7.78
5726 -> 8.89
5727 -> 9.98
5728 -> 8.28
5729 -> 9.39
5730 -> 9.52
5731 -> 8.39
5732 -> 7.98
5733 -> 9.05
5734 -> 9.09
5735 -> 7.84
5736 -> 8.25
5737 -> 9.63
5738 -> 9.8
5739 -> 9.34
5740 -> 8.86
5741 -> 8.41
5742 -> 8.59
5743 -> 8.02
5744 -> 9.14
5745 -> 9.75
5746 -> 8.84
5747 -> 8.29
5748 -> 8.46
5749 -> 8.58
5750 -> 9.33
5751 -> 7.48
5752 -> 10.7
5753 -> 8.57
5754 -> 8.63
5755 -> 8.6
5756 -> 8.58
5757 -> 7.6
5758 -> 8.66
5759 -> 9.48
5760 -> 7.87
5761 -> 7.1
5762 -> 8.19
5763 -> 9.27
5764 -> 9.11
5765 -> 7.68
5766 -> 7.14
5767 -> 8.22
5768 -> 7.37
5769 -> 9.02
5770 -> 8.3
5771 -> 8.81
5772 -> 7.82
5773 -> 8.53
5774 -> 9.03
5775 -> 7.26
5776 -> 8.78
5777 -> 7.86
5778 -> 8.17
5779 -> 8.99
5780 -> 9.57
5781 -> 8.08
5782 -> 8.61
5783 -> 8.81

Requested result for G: 0.022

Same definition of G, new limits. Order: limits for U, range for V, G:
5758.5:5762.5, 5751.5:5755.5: 0.018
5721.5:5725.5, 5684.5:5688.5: 0.018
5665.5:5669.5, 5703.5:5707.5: 0.019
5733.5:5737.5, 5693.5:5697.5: 0.020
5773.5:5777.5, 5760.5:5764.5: 0.020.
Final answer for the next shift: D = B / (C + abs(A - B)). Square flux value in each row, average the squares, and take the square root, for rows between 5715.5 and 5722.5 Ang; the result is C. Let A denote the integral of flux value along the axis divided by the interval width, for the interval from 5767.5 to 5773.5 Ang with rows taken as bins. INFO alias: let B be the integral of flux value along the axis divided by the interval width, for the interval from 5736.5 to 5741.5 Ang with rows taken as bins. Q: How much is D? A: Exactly 1.01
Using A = 8.3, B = 9.2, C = 8.26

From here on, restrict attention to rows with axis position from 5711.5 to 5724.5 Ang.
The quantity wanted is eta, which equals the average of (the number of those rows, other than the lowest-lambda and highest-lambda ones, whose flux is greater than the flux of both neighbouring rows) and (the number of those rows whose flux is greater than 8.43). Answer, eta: 4.5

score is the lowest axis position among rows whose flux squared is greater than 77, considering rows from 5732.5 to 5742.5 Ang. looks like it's 5733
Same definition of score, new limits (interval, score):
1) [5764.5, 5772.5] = 5769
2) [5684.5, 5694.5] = 5688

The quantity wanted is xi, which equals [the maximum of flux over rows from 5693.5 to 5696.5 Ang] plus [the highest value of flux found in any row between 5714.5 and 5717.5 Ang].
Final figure 18.0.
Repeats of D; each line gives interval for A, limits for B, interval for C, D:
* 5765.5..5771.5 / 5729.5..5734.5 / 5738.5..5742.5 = 0.93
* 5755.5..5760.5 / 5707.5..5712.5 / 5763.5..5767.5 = 0.89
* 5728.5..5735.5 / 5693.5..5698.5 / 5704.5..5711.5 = 1.07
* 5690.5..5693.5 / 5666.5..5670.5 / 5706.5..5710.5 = 0.92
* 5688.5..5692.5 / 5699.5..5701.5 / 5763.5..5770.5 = 0.92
